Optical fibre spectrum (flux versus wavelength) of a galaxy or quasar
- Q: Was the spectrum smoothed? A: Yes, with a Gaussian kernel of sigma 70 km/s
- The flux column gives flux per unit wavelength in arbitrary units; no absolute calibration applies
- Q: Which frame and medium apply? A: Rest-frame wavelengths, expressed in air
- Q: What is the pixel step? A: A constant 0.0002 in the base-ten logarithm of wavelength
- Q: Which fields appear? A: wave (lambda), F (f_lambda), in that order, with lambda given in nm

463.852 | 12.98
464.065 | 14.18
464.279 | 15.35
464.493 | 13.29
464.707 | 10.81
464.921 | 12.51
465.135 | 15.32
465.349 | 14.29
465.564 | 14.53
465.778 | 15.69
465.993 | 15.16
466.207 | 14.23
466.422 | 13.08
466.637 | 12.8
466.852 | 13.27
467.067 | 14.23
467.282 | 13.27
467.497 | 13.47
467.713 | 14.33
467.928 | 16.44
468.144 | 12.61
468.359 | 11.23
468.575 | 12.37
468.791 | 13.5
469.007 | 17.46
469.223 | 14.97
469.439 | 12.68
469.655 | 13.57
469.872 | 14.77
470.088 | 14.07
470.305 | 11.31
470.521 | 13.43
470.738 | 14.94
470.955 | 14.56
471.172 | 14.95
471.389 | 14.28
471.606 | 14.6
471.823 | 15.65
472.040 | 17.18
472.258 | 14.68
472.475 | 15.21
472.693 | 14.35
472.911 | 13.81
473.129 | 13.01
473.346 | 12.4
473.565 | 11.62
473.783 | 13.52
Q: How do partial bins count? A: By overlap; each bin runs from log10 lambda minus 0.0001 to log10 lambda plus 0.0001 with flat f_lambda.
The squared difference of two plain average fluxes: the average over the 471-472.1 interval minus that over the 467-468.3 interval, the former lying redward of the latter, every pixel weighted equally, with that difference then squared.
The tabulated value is 1.6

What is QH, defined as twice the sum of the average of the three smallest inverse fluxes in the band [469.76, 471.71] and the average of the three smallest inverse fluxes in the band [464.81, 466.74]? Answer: 0.264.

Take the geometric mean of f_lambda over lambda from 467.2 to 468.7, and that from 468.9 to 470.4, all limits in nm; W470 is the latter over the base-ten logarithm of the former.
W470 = 12.5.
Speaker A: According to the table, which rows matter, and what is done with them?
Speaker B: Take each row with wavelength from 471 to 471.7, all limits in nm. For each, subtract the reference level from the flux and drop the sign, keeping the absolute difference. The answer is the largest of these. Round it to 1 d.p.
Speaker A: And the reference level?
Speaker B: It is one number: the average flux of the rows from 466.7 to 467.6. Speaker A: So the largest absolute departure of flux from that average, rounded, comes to 1.4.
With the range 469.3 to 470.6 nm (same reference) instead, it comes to 2.2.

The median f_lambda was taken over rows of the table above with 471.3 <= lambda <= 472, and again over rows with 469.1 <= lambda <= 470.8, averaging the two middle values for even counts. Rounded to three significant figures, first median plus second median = 28.4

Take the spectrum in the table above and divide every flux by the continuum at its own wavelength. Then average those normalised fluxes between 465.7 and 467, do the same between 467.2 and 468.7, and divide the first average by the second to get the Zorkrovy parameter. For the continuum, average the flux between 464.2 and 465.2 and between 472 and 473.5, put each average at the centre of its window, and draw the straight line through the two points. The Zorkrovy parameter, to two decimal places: 1.06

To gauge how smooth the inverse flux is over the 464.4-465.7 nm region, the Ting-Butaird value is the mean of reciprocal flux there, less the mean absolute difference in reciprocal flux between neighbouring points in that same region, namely 0.065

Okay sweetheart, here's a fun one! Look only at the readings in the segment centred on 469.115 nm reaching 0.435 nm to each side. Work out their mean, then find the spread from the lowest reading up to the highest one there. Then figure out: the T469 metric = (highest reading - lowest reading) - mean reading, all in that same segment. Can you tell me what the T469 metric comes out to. -10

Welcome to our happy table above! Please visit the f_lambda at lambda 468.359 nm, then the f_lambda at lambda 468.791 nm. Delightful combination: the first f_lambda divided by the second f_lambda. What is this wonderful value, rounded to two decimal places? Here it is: 0.83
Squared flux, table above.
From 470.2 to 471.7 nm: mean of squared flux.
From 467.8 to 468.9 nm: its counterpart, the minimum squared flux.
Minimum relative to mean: 0.64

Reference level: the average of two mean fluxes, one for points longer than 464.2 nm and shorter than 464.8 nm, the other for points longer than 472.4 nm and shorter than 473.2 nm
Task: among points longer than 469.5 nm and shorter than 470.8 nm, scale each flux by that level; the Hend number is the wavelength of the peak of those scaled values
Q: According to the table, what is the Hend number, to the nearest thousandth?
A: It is 470.738 nm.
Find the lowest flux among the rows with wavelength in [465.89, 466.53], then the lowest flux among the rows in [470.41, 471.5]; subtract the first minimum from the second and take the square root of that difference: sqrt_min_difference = 0.59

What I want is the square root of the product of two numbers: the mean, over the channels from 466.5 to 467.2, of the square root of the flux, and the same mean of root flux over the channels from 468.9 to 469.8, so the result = 3.74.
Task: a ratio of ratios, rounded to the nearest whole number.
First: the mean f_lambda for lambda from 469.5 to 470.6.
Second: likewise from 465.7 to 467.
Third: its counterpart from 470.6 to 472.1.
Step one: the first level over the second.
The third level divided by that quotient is 16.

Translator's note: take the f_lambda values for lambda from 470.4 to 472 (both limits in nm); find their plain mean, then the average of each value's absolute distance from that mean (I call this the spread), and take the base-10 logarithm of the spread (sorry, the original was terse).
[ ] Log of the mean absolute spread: -0.33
